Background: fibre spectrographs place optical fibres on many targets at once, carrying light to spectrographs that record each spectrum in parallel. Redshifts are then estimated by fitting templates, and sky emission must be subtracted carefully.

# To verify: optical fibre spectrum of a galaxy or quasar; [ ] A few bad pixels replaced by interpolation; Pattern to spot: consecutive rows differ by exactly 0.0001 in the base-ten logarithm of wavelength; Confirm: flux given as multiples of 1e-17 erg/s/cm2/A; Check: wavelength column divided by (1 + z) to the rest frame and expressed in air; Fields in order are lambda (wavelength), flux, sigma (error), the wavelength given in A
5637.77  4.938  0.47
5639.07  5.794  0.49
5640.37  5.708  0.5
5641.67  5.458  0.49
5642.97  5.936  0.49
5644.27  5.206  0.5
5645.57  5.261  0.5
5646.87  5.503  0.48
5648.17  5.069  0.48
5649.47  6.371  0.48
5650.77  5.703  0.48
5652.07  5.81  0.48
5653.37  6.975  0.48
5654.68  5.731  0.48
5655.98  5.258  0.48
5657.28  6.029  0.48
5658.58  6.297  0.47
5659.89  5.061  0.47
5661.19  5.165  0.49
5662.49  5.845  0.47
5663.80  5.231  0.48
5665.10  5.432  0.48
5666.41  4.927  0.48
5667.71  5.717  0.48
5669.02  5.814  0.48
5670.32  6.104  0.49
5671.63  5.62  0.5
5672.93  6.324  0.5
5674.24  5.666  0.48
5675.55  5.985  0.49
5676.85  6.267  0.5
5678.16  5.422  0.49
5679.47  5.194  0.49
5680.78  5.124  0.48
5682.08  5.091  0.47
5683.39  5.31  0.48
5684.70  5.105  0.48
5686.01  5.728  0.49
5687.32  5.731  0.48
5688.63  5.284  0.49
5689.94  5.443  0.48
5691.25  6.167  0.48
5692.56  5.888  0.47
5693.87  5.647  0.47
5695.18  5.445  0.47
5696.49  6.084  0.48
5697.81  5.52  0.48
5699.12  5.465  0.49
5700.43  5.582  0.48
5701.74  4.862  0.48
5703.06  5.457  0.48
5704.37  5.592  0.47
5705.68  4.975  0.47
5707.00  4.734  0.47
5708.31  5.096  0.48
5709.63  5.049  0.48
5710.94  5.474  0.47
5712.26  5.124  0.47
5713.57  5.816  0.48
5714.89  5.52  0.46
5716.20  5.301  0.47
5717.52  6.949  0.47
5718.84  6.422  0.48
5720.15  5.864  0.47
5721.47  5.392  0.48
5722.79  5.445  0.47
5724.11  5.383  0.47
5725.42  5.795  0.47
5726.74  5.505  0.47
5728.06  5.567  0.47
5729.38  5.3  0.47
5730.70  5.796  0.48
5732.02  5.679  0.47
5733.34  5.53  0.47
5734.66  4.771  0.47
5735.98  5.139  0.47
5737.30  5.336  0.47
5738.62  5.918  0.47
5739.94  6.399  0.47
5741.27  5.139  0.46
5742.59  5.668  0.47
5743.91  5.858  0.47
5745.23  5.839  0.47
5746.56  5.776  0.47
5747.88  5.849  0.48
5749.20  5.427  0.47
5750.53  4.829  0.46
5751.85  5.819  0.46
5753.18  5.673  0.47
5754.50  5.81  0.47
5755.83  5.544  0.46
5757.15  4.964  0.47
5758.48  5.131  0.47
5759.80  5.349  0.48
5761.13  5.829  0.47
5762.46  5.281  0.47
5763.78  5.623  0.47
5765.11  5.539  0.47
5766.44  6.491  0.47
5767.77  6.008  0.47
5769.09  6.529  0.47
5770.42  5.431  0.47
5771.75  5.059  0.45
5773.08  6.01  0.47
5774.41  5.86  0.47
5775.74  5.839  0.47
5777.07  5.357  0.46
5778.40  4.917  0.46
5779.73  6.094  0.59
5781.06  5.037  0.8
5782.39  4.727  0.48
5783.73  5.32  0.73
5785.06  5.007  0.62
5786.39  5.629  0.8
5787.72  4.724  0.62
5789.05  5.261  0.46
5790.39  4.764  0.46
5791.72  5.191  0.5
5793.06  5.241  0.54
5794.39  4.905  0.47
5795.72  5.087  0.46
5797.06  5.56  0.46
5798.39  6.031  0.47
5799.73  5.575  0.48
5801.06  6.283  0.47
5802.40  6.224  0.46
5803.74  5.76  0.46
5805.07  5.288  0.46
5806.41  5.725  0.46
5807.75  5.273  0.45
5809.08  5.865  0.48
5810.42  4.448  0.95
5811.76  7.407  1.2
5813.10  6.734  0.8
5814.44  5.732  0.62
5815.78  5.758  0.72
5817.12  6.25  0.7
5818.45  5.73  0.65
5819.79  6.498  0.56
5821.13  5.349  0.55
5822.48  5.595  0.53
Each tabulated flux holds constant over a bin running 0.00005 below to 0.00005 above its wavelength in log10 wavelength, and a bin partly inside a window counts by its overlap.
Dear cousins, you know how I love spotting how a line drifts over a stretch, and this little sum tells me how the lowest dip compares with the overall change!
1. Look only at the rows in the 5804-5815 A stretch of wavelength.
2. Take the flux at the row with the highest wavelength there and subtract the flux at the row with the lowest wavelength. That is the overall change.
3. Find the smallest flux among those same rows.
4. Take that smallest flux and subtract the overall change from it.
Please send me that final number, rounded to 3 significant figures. 4.00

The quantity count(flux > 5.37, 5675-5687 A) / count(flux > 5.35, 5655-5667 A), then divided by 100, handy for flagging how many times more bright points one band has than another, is 0.010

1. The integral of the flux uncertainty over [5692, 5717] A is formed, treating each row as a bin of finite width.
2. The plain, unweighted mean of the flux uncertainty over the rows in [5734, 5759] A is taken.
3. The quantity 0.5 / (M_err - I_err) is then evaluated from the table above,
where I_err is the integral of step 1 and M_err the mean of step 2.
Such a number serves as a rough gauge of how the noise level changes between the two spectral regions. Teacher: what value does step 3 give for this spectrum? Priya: -0.0439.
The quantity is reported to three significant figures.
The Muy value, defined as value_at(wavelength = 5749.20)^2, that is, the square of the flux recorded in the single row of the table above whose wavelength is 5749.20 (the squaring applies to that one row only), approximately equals 29.5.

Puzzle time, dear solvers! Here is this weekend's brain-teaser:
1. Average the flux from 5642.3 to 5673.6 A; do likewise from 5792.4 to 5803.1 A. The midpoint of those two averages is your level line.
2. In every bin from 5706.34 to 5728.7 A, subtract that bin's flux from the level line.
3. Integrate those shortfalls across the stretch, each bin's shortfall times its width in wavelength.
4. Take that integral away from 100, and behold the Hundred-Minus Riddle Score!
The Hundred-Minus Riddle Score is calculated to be 97.9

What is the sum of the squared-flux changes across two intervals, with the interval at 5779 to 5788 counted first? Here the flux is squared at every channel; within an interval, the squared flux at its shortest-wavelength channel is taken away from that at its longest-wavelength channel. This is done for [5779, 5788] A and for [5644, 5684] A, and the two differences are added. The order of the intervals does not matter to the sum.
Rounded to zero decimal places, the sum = -14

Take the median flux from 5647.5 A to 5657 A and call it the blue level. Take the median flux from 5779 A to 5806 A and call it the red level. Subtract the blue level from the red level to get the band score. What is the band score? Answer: -0.46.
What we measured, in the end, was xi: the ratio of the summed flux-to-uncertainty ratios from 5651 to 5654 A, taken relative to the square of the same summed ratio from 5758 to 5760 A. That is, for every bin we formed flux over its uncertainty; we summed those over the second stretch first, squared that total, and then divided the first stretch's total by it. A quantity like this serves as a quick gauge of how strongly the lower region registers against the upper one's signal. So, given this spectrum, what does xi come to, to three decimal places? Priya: 0.055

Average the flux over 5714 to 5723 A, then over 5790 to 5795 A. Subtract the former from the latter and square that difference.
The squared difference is 0.67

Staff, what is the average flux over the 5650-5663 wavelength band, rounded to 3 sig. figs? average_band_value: 5.79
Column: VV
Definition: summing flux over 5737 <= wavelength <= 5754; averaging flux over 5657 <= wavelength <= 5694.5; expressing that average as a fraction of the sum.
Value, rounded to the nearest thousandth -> 0.076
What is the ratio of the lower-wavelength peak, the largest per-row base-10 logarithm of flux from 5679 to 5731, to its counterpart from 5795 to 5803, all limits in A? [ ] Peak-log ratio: 1.05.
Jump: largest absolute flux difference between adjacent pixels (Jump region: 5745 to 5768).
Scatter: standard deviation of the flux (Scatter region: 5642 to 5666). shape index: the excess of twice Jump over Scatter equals 1.5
